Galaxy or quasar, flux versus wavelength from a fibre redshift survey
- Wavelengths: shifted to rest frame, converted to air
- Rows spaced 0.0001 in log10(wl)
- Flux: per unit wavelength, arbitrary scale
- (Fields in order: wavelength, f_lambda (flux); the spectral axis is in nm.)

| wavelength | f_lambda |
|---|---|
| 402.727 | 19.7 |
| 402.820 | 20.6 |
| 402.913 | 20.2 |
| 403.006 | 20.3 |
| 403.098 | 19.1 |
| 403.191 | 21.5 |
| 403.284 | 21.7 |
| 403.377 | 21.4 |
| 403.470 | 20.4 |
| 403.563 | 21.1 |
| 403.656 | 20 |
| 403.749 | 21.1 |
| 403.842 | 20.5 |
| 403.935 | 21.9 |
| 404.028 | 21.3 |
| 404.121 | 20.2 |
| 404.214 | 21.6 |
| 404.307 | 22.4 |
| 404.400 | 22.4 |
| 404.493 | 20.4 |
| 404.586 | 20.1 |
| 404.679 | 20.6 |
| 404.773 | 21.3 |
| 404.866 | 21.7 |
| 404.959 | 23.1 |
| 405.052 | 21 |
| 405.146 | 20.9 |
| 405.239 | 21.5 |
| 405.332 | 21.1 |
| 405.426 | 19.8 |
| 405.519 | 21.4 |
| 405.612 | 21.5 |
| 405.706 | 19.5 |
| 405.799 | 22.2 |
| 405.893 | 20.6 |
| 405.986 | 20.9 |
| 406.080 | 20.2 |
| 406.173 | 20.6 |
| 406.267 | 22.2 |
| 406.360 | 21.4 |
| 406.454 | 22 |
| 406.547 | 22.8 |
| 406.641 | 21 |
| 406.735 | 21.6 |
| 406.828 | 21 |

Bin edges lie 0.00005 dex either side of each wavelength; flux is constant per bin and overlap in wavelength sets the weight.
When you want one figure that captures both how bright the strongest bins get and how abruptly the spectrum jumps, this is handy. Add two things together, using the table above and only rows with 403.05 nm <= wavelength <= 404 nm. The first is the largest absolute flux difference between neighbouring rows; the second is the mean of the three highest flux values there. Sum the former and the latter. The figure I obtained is 24.1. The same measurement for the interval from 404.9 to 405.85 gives 25.0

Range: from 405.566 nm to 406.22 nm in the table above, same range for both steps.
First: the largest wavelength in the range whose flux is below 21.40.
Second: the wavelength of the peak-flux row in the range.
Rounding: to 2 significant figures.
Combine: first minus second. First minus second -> 0.37 nm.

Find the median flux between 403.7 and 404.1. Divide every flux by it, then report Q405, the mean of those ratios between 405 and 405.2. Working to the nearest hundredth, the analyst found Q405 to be 0.99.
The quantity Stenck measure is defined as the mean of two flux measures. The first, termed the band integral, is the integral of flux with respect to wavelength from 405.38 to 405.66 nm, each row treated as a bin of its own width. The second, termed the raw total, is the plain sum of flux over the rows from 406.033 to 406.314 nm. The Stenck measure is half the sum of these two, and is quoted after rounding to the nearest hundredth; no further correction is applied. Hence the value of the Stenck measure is 34.43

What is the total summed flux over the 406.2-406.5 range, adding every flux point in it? 65.6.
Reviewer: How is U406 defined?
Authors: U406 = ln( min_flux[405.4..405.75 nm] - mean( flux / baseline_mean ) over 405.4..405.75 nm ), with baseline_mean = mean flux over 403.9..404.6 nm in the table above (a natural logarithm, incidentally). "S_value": 2.92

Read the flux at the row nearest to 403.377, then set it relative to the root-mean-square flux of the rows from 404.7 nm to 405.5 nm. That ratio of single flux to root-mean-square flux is 1.00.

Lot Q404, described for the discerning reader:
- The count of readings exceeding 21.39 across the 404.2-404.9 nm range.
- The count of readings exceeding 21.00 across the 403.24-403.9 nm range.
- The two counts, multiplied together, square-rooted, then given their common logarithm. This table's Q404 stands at 0.60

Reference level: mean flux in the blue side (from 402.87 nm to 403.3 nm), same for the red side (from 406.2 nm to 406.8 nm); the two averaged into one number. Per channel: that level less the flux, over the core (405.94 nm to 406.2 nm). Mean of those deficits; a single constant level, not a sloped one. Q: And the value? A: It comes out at 0.6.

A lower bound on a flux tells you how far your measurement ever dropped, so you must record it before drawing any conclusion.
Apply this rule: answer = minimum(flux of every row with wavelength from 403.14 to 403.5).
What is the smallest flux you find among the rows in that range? 20.4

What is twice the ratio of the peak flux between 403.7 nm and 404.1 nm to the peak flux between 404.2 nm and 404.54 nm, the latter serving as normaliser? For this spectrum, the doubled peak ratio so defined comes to 1.96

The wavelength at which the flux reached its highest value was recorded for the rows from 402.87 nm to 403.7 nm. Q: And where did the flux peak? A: 403.284 nm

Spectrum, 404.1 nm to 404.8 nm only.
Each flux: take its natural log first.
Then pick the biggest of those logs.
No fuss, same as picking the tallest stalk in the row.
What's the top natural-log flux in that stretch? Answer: 3.11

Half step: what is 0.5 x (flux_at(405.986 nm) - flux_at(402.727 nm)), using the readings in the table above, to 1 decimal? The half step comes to 0.6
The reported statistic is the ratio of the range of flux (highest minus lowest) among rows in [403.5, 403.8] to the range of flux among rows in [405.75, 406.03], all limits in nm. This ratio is 0.7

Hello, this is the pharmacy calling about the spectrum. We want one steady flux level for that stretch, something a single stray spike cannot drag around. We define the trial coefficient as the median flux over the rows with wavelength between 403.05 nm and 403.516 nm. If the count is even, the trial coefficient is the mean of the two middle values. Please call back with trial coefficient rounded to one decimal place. 21.4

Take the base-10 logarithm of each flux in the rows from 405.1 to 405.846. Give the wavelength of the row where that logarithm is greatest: 405.799 nm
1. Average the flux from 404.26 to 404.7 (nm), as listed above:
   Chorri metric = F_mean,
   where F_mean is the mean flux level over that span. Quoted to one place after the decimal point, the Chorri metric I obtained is 21.2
